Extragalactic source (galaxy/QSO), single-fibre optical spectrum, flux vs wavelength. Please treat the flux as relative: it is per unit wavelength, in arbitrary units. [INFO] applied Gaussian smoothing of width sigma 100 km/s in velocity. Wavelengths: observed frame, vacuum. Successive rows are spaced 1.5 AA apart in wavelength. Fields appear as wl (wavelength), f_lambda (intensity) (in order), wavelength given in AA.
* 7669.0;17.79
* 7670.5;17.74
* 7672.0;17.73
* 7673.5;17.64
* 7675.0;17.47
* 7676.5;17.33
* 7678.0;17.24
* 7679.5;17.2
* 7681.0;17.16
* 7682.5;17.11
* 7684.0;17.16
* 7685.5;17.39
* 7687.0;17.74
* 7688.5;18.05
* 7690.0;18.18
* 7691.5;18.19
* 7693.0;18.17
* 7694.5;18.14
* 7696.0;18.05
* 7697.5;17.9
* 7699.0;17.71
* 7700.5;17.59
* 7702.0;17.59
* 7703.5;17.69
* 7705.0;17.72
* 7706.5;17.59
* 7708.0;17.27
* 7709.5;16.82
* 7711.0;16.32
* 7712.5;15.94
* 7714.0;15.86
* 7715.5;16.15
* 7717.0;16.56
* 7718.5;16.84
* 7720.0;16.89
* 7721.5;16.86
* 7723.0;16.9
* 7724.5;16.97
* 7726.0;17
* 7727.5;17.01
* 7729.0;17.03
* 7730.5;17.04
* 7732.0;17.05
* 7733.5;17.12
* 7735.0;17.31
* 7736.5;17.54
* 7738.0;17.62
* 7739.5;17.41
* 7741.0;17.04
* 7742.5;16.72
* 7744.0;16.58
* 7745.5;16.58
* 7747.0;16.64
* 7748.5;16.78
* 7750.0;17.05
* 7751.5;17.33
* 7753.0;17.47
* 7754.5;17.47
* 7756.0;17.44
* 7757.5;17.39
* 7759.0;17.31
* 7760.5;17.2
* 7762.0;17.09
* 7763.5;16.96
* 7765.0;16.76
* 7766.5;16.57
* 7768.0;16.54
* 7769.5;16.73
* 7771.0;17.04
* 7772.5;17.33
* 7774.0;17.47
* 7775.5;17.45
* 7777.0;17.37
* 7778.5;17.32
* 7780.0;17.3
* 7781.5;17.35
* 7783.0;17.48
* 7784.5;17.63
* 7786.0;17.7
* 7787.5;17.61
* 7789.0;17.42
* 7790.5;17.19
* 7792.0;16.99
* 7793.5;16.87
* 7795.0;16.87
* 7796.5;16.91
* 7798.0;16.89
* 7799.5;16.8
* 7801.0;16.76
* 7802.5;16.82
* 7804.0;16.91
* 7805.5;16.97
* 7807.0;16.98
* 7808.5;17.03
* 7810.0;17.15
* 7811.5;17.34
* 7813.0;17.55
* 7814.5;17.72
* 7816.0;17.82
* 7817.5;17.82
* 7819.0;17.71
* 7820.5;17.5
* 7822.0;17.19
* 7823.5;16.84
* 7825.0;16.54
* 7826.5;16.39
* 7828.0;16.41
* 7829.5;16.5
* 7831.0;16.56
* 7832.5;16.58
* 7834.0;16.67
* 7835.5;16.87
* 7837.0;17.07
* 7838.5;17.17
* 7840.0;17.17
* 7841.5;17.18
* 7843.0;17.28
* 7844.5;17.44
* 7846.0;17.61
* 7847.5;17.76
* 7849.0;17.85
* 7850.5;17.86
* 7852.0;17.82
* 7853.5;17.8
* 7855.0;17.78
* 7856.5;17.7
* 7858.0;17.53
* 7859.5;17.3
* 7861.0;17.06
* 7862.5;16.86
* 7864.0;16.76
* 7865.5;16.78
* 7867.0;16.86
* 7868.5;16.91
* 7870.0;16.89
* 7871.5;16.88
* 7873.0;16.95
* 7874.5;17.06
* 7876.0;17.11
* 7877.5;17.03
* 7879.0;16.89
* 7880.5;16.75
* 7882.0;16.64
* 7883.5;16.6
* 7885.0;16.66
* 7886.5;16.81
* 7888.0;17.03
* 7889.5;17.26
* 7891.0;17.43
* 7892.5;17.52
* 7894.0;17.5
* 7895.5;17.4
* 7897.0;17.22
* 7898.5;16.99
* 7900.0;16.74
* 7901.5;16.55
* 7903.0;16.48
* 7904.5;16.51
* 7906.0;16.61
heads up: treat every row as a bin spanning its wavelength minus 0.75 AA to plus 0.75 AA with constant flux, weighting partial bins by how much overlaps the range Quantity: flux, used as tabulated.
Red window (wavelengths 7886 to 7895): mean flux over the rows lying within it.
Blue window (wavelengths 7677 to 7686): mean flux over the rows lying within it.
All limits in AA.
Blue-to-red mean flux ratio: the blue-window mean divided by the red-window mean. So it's 1.00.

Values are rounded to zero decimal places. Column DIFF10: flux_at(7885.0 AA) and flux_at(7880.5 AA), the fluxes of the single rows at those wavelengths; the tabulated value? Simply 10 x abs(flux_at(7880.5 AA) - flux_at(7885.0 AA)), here 1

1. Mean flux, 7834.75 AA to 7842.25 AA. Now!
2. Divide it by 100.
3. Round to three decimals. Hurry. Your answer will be 0.171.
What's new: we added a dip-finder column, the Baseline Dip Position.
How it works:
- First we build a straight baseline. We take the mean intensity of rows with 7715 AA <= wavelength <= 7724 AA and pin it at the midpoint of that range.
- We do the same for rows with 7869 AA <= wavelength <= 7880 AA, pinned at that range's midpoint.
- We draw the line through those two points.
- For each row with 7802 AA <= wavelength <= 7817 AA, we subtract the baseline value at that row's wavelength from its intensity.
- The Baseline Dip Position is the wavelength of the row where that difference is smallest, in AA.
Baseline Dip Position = 7802.5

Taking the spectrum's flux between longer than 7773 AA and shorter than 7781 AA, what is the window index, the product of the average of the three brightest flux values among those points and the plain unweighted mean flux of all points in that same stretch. 303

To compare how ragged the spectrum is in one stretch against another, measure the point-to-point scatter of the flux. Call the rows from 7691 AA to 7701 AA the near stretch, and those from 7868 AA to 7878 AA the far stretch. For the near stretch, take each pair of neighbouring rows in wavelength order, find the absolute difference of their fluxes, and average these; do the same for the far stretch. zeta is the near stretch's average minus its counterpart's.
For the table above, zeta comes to 0.0433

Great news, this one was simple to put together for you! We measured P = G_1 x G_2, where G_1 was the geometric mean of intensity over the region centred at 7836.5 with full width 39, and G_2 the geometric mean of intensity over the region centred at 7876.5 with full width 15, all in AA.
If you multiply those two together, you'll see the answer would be 290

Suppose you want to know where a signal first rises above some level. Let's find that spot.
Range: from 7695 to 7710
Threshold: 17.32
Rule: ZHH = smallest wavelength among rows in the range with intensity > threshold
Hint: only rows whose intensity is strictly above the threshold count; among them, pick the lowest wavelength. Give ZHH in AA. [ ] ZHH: 7696.0 AA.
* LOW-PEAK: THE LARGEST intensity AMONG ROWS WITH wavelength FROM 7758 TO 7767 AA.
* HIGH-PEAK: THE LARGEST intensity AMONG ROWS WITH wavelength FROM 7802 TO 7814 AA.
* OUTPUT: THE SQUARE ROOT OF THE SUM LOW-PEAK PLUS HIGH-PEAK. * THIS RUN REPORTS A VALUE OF 5.90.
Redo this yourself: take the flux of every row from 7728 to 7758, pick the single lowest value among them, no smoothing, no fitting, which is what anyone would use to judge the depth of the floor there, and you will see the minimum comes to 16.58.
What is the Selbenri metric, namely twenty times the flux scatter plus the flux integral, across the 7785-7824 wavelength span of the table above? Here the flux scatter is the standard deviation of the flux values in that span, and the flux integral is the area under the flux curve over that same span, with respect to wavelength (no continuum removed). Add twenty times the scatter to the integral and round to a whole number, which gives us 678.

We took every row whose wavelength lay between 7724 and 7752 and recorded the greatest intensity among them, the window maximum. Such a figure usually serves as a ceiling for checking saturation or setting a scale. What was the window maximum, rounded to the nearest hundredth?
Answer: 17.62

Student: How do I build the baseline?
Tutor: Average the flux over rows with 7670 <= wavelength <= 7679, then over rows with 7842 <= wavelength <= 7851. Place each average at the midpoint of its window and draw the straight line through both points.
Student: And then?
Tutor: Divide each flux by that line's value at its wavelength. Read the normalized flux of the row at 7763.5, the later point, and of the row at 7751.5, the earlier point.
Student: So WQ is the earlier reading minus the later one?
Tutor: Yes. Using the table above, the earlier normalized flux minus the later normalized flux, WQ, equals 0.0215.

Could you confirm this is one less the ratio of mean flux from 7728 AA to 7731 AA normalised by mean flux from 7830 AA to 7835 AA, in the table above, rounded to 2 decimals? -0.03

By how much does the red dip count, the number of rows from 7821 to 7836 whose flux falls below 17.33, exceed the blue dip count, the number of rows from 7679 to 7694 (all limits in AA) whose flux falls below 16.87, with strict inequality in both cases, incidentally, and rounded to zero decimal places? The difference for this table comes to 10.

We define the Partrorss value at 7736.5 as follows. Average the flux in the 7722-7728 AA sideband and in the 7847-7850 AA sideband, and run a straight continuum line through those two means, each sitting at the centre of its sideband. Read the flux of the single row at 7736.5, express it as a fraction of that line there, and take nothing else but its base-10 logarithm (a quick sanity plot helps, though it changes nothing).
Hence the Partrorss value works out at 0.012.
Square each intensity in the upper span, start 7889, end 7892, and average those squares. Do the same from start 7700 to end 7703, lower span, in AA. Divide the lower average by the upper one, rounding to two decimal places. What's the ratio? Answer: 1.03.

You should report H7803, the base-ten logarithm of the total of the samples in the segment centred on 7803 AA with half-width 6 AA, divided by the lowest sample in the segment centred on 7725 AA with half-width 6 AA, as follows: 0.904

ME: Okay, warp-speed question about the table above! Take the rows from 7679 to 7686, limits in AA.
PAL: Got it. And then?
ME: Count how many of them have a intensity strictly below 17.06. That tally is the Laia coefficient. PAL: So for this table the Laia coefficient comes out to 0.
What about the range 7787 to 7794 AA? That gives 2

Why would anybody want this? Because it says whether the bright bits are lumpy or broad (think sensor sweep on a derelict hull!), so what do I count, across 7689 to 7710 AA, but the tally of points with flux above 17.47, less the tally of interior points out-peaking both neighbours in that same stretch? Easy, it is 10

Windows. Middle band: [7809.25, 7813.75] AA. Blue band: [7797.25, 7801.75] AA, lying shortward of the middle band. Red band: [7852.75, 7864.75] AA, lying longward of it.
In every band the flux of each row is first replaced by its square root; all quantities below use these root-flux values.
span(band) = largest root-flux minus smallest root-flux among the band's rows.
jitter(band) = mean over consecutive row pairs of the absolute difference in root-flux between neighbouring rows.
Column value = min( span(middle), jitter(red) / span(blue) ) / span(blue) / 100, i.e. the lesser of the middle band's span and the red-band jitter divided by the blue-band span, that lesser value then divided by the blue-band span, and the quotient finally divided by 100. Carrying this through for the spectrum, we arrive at 0.030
